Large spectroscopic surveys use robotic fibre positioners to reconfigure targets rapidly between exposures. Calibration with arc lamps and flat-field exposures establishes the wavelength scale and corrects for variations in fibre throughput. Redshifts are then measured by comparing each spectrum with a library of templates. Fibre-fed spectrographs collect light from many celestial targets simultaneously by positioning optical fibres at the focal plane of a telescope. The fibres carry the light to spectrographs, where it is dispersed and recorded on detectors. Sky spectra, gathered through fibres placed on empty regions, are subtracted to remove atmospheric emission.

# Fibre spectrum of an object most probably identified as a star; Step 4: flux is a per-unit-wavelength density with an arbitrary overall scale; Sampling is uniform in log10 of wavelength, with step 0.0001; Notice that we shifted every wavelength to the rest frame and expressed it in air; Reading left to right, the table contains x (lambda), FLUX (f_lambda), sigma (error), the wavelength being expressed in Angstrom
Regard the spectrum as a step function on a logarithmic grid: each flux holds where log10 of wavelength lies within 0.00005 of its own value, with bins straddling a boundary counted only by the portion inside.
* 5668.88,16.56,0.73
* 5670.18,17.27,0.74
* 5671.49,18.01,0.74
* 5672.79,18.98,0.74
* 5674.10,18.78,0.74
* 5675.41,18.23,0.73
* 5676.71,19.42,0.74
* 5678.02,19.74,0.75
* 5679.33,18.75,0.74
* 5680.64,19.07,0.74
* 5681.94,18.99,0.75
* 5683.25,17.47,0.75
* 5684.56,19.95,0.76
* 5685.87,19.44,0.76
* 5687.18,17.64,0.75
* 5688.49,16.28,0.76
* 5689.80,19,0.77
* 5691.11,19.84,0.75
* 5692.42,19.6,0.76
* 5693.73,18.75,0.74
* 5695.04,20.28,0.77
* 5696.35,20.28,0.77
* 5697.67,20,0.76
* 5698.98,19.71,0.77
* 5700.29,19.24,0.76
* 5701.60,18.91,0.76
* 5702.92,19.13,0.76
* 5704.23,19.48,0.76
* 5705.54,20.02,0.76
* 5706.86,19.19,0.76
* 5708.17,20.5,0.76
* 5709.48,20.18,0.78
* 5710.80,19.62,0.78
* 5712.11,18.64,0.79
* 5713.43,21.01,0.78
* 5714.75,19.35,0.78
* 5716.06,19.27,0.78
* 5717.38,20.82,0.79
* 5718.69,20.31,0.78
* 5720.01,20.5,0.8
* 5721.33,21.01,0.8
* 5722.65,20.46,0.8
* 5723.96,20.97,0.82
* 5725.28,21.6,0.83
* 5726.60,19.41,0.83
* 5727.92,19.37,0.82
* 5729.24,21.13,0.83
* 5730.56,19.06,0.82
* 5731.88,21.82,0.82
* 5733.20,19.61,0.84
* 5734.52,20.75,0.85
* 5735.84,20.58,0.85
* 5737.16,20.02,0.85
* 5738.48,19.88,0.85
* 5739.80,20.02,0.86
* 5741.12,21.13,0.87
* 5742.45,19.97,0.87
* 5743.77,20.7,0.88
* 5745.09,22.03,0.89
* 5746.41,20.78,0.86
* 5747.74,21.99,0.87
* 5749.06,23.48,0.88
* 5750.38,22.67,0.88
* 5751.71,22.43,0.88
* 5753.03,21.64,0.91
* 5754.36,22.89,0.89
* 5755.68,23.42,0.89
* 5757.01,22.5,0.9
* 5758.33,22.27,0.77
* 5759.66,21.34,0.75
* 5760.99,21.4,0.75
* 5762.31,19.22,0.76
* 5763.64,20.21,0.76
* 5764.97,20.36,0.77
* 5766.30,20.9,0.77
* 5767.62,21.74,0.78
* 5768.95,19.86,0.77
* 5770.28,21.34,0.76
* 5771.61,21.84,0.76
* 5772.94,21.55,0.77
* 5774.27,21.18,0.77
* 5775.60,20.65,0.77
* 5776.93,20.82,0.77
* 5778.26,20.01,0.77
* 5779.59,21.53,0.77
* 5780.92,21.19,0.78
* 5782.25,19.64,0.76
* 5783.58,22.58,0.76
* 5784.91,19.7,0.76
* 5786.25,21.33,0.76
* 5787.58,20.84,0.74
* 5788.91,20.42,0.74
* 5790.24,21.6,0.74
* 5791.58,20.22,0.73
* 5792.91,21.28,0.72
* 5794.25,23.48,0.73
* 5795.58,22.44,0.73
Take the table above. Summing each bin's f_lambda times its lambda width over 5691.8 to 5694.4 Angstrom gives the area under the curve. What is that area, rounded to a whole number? 50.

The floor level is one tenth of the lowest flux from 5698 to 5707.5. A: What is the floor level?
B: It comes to 1.89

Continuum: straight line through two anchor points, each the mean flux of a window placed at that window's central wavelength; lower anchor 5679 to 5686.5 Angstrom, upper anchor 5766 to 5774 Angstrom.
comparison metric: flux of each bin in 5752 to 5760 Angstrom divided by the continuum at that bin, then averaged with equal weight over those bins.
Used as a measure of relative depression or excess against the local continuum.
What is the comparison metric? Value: 1.07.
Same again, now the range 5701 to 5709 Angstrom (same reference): 1.00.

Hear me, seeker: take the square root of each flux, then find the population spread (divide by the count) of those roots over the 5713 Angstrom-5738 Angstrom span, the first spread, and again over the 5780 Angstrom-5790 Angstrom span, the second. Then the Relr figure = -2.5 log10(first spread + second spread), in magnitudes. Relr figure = 1.79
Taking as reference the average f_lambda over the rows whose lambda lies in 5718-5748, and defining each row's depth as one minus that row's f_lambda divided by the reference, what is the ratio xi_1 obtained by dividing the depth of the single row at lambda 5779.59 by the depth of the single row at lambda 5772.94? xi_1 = 1.0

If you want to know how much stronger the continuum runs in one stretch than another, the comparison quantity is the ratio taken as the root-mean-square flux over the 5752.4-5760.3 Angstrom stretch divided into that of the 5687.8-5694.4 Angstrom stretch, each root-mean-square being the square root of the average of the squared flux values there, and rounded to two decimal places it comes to 0.84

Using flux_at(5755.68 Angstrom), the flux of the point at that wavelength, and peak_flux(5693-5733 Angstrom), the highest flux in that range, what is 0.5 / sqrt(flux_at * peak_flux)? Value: 0.0221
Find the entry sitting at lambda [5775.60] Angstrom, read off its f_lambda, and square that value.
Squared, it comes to 426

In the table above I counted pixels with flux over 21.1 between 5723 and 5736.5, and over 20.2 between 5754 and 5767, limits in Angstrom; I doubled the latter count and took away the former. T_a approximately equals 15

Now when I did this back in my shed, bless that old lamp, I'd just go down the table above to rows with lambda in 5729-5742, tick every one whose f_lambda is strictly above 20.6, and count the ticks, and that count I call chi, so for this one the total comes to 4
